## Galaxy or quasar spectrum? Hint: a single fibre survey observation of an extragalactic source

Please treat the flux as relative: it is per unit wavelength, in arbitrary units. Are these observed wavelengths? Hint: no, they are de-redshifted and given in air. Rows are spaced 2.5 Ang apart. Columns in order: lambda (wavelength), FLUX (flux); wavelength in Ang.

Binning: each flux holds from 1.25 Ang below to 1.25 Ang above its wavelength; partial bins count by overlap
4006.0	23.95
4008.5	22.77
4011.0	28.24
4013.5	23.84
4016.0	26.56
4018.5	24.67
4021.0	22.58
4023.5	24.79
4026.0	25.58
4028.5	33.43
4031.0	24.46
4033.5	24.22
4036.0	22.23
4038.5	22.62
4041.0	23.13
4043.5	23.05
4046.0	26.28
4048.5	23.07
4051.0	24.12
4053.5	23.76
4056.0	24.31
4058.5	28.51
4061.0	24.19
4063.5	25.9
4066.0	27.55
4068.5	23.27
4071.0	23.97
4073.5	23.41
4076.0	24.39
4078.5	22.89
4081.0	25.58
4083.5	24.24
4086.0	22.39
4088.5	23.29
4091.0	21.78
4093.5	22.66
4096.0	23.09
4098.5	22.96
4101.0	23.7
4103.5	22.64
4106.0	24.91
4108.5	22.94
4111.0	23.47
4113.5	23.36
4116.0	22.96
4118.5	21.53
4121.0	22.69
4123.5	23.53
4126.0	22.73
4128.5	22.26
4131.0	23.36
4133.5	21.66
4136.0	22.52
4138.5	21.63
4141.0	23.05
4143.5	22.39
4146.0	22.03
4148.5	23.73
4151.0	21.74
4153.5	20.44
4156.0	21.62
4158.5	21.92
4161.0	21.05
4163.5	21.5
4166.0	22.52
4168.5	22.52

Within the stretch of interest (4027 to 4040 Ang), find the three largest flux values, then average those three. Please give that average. 27.4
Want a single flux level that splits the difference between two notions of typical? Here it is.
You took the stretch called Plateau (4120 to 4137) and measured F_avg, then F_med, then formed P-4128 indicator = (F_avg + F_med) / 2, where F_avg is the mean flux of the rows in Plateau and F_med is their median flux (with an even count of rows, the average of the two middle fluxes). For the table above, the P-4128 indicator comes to 22.7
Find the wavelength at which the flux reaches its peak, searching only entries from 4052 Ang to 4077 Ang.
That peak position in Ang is 4058.5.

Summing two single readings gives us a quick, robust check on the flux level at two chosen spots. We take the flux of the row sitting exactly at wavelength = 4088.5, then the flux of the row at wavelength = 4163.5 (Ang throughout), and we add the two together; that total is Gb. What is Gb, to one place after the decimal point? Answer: 44.8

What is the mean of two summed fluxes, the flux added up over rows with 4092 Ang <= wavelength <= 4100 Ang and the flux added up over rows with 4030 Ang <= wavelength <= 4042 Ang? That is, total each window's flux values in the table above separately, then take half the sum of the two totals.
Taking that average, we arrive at 93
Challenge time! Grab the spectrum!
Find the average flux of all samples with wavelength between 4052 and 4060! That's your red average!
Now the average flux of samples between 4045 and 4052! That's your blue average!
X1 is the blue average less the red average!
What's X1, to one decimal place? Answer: -1.0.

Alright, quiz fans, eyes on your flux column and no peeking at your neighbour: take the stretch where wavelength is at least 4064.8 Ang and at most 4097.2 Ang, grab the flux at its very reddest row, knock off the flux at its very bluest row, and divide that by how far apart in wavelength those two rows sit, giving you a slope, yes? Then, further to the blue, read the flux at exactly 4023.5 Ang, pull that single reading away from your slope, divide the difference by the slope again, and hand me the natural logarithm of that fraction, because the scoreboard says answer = 5.1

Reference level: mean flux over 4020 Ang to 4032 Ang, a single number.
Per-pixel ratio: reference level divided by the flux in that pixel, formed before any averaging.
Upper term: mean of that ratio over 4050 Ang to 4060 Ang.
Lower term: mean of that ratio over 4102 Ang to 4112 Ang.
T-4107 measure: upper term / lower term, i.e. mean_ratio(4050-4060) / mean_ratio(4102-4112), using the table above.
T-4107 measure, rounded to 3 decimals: 0.937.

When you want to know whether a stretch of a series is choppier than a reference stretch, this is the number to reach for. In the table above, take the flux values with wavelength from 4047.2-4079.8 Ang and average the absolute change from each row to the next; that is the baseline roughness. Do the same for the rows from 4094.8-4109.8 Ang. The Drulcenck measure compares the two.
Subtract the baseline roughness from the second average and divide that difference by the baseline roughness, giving -0.32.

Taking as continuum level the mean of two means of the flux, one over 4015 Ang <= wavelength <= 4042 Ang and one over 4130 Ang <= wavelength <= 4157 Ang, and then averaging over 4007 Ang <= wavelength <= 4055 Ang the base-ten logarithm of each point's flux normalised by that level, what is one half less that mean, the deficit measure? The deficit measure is 0.482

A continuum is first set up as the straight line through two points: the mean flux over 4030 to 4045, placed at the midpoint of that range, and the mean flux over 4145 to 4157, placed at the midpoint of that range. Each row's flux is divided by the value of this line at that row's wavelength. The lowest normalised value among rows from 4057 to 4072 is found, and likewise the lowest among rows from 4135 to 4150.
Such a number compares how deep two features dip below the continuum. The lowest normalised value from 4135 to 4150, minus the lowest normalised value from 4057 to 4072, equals -0.035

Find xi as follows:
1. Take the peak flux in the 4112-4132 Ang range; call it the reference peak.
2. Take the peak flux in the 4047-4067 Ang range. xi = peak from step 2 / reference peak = 1.21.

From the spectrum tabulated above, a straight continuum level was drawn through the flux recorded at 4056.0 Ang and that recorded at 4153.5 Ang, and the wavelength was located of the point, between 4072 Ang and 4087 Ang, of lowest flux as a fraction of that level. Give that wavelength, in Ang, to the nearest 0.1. 4086.0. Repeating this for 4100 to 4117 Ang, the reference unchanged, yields 4103.5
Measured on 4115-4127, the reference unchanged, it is 4118.5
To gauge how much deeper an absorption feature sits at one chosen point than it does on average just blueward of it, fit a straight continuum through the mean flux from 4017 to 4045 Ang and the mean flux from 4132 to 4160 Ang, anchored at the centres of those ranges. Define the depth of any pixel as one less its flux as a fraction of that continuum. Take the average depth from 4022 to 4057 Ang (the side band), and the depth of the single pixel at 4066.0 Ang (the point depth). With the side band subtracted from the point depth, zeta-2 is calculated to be -0.15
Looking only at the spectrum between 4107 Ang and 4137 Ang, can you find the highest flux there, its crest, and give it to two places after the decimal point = 23.53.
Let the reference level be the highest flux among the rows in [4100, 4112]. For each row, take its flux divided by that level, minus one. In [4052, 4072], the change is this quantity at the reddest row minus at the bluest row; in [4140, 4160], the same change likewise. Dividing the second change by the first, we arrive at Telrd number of -5.4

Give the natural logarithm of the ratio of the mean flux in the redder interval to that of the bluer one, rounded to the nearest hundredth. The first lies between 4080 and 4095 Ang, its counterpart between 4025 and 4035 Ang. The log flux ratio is -0.14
